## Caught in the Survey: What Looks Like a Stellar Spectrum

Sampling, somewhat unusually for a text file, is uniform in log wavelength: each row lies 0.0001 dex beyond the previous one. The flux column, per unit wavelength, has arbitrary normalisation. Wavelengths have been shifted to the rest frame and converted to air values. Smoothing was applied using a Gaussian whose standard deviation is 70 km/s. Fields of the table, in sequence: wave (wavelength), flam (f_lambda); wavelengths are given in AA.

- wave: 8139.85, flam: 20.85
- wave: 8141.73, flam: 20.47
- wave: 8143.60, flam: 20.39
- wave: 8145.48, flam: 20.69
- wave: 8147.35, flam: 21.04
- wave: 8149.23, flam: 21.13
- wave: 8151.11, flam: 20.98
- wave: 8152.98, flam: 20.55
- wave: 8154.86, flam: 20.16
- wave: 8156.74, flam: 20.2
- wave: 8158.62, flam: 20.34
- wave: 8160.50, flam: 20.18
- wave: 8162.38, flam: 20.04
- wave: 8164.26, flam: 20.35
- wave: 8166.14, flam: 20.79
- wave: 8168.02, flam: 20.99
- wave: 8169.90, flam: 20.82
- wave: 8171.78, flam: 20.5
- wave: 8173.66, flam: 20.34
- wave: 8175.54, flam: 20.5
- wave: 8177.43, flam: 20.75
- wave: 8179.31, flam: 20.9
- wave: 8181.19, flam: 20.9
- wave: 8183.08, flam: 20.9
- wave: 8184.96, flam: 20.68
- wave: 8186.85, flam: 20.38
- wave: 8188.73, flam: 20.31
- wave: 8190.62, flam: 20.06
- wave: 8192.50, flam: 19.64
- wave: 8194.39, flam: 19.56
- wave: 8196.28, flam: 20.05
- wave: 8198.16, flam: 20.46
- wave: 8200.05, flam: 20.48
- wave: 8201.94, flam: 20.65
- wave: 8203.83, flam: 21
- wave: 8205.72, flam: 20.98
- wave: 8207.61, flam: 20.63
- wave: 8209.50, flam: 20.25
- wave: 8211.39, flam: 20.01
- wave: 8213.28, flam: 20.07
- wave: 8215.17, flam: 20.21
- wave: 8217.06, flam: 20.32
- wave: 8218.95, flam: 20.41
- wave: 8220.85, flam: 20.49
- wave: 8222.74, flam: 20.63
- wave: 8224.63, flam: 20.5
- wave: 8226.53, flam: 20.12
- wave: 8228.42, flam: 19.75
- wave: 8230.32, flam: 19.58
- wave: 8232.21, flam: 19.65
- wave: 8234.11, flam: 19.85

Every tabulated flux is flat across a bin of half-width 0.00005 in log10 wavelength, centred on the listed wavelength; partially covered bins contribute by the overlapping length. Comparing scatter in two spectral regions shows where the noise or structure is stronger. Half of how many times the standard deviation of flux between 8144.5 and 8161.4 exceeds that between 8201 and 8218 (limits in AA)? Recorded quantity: 0.53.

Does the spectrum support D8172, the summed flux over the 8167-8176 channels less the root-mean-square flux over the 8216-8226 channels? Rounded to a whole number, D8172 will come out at 83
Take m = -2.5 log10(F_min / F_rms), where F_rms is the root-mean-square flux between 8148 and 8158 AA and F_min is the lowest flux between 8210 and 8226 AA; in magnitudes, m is 0.032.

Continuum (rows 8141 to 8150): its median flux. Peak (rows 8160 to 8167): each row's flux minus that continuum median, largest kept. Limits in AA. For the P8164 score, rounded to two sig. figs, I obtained 0.10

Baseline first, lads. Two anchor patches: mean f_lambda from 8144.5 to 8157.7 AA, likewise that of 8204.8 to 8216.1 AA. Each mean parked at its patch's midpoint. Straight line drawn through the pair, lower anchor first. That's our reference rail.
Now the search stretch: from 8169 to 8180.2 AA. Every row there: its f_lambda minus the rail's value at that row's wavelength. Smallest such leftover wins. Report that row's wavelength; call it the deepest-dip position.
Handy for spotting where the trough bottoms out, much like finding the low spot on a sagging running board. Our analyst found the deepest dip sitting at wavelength 8173.66 AA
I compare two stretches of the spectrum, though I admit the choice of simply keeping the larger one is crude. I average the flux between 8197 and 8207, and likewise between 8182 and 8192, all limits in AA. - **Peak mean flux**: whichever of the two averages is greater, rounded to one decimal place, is 20.7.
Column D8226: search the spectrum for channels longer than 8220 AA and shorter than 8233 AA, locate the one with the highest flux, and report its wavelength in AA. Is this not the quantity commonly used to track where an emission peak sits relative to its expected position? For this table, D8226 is 8222.74 AA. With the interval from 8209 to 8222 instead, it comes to 8220.85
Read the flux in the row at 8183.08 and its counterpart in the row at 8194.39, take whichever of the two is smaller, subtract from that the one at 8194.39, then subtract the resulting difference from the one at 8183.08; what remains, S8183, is 20.9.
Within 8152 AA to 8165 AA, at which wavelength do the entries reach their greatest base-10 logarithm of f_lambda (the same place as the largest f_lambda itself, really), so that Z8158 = 8152.98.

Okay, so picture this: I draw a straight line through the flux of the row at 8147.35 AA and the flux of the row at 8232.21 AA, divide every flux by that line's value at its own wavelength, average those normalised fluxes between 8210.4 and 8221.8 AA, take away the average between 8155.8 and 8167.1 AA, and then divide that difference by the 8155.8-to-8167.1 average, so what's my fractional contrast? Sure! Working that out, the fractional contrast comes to 0.042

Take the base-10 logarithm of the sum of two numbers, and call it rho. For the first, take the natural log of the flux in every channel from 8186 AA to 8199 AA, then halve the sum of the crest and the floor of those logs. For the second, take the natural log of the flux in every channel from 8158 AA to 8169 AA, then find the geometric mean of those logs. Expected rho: 0.779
